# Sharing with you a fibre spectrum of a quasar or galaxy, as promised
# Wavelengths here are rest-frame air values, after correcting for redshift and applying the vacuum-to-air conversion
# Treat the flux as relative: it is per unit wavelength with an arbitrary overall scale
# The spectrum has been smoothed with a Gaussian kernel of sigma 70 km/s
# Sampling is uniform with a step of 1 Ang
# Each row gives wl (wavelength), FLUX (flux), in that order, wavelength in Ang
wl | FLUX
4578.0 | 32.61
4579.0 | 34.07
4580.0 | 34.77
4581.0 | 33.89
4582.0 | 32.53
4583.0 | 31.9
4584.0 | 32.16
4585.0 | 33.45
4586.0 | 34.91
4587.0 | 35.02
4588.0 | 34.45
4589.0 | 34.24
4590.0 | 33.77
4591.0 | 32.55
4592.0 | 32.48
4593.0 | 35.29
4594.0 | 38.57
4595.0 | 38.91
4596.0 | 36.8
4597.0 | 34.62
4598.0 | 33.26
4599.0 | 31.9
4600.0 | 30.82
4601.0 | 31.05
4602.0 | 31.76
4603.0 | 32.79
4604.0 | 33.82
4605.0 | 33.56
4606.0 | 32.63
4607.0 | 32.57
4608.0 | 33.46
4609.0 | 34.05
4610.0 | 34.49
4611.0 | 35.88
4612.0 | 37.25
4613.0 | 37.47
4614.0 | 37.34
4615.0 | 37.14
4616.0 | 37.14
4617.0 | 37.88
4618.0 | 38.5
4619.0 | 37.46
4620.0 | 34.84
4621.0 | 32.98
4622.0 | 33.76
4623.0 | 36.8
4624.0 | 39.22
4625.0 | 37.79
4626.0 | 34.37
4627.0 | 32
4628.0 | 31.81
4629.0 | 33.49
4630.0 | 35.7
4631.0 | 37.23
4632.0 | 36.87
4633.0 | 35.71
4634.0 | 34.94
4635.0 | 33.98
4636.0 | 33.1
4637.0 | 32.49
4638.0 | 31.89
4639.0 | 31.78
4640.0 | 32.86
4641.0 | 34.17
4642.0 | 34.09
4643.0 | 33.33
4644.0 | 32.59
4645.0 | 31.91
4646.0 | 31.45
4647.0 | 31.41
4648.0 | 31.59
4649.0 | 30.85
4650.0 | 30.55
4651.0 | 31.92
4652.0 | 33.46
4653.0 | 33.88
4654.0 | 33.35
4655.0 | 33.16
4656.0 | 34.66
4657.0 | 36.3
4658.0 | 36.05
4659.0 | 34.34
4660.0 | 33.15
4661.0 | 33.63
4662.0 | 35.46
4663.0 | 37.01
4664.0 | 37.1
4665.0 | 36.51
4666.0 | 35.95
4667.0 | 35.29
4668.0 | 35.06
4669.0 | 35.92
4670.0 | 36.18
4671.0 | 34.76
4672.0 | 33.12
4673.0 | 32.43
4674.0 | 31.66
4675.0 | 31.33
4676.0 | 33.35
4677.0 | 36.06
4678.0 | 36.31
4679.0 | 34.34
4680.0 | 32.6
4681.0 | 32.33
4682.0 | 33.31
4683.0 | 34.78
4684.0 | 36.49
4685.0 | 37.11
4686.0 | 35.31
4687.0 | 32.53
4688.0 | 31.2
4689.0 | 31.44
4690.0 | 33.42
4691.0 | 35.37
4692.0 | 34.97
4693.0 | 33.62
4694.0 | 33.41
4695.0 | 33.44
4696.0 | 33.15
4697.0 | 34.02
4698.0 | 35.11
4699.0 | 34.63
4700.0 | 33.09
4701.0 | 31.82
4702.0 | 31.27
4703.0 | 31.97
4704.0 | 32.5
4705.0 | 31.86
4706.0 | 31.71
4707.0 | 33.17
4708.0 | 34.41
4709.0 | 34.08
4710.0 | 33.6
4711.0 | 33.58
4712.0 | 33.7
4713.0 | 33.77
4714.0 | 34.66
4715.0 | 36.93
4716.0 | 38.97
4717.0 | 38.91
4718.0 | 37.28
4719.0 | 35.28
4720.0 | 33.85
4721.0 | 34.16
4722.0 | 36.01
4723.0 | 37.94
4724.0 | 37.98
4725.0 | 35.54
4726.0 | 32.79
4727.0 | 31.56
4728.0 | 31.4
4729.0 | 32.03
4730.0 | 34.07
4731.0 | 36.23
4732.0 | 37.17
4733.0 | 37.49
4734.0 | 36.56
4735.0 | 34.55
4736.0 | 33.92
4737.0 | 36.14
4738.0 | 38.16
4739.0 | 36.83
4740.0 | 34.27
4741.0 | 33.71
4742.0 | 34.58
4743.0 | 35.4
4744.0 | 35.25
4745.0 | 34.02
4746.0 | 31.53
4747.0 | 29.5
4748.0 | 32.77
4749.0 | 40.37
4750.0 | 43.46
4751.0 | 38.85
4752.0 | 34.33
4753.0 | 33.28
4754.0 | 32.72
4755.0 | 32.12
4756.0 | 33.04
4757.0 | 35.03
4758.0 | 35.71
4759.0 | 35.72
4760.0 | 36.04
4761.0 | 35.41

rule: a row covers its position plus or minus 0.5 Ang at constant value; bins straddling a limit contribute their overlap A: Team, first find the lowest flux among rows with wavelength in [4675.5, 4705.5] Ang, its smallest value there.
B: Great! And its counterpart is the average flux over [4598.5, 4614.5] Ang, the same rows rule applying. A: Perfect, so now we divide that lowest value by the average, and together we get 0.923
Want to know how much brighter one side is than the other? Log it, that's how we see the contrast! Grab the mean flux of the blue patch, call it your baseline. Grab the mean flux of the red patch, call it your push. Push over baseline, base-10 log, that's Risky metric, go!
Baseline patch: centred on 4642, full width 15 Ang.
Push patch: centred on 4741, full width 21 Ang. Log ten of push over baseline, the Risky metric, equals 0.041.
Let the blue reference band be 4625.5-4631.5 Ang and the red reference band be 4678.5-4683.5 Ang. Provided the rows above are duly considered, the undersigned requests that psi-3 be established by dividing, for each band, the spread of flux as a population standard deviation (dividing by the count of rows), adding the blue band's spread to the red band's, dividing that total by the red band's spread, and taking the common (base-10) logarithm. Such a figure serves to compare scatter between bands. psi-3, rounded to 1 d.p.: 0.5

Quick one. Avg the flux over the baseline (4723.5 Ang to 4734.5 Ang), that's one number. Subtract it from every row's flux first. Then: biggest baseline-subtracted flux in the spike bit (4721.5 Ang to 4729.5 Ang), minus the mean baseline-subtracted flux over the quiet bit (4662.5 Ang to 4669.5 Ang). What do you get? 2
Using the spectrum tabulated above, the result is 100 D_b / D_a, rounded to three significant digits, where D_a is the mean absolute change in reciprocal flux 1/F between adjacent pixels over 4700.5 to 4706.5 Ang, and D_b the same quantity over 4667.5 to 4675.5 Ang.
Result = 146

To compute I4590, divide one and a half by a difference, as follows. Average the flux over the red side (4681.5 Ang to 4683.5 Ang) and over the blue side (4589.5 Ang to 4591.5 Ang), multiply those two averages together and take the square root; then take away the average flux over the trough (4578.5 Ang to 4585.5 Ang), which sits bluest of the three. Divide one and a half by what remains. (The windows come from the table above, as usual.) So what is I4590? 4.3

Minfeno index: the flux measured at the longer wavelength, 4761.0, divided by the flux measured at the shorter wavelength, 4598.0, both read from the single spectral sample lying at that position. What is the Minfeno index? 1.06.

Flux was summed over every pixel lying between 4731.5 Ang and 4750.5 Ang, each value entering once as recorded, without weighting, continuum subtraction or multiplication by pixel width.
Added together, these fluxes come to 676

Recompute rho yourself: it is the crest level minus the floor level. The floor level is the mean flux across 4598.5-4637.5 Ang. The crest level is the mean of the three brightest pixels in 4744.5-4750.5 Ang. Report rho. 4.5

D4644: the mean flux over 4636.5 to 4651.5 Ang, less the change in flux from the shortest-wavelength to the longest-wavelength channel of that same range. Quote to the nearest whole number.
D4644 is 33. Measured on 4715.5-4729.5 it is 42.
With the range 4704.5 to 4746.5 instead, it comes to 35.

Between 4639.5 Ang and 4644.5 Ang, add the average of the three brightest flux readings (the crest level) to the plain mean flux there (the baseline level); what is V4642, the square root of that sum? 8.20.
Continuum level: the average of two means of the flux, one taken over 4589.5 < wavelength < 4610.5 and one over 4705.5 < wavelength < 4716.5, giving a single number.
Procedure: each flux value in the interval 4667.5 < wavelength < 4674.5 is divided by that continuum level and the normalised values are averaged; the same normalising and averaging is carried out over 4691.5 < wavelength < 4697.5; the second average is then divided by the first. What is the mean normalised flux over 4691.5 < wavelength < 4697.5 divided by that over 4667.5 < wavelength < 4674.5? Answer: 0.988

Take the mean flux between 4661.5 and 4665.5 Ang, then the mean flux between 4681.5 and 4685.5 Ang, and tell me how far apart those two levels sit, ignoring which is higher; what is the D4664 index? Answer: 1.1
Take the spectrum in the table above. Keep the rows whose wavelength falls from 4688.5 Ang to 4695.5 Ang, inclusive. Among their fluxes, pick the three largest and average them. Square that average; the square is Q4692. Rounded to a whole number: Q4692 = 1201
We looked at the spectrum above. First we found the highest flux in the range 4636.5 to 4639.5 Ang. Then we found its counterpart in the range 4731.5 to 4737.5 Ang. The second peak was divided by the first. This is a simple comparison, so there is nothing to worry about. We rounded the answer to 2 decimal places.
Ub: 1.15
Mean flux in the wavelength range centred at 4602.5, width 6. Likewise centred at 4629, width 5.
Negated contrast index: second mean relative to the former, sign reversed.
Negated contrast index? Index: -1.05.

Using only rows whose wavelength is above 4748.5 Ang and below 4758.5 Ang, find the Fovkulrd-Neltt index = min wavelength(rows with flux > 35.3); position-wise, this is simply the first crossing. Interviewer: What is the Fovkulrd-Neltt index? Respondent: 4749.0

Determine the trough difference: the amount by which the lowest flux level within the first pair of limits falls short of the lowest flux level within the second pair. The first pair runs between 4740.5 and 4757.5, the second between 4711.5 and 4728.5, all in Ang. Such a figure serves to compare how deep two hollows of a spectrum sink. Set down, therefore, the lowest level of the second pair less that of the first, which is 1.90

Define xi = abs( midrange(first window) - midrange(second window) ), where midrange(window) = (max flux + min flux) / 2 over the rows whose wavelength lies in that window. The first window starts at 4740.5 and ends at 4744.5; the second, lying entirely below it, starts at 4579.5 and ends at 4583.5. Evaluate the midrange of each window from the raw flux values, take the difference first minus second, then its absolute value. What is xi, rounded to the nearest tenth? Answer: 1.2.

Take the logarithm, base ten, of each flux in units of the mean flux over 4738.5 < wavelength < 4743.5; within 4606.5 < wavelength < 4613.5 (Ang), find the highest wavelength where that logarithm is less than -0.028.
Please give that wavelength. 4607.0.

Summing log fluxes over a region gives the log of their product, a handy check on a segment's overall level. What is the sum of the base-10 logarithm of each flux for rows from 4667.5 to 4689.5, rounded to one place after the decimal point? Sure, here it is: 33.7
